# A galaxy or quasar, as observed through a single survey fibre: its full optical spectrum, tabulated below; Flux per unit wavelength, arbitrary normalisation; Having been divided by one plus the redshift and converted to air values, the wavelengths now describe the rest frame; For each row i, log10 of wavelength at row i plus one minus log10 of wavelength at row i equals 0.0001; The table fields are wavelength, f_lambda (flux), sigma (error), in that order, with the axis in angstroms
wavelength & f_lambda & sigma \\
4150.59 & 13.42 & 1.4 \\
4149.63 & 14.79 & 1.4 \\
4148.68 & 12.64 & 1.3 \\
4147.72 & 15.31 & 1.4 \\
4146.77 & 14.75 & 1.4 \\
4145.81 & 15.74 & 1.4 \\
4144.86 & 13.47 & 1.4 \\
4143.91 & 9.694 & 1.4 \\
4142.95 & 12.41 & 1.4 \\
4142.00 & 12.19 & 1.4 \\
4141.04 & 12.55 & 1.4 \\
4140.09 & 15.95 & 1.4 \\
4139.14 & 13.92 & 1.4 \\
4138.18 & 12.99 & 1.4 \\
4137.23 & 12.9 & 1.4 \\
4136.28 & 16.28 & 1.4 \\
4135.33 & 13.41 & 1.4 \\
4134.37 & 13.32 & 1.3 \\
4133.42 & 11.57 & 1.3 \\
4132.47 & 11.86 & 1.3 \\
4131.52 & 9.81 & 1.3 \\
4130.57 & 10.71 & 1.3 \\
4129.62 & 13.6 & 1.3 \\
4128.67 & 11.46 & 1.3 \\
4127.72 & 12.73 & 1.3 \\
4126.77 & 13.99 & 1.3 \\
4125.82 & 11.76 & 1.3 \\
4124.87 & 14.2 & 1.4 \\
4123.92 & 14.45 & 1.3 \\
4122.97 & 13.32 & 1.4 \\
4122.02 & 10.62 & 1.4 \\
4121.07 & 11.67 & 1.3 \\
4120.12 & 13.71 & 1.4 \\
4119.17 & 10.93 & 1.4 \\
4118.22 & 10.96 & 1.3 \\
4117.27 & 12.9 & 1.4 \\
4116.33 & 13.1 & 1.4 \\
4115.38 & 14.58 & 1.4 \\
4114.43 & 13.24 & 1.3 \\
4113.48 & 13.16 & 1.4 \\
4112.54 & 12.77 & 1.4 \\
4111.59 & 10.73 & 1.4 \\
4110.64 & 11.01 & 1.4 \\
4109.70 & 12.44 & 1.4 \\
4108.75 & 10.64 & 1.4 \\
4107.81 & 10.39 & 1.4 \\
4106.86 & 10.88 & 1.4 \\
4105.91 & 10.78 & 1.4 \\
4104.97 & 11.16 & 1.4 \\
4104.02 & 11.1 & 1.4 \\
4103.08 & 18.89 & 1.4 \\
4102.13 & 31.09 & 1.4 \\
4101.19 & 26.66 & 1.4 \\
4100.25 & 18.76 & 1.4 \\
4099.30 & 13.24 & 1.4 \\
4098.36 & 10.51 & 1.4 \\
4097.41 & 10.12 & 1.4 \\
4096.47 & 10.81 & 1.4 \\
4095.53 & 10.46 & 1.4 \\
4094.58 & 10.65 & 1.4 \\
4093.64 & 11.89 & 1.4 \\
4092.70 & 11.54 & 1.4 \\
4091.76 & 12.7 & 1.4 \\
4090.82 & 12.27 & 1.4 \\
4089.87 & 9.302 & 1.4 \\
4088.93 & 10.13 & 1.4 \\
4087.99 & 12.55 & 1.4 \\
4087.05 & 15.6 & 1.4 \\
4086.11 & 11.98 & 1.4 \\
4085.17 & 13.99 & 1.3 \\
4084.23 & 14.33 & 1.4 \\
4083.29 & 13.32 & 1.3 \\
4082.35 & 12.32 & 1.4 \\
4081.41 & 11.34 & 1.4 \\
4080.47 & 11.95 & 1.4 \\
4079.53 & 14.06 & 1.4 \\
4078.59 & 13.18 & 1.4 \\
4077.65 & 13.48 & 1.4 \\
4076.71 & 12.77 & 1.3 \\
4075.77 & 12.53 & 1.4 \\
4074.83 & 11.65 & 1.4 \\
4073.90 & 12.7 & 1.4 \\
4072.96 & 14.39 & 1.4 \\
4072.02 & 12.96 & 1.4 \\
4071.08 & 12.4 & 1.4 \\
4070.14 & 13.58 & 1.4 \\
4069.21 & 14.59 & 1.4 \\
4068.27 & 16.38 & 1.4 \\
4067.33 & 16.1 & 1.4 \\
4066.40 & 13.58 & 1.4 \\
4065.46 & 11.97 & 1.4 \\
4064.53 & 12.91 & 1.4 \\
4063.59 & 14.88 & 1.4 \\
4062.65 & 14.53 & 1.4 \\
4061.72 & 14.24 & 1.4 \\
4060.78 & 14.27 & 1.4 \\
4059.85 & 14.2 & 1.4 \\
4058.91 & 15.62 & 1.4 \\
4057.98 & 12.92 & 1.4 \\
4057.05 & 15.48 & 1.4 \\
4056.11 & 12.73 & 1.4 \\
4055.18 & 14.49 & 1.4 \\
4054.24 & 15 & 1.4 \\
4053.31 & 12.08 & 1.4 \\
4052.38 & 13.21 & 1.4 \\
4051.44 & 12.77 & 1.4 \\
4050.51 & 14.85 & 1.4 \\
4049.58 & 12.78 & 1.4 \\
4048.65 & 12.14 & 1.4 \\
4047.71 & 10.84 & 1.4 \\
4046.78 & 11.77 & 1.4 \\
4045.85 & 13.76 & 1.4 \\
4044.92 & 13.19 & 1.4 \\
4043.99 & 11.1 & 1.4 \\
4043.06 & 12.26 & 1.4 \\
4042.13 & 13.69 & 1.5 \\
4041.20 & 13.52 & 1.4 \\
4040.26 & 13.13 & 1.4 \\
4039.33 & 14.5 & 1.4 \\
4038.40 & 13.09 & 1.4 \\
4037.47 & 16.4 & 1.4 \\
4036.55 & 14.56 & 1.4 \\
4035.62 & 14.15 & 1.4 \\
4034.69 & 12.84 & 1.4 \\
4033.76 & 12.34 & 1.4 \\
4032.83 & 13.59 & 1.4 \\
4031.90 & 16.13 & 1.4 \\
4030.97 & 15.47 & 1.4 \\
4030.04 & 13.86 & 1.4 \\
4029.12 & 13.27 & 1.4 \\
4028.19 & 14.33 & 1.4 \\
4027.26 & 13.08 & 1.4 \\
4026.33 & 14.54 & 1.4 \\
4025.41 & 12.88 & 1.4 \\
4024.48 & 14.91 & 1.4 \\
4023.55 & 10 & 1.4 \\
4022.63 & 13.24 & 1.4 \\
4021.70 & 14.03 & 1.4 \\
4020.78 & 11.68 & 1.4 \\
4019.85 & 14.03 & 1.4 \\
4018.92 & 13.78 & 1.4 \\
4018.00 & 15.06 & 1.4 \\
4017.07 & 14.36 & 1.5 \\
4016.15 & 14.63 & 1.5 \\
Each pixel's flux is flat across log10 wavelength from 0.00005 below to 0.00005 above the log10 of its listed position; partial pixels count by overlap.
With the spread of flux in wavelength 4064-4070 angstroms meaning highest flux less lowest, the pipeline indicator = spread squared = 19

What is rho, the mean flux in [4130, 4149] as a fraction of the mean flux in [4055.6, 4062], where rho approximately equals 0.920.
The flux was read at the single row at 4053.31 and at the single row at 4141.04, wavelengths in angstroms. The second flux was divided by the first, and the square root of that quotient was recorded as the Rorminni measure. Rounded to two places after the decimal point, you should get 1.02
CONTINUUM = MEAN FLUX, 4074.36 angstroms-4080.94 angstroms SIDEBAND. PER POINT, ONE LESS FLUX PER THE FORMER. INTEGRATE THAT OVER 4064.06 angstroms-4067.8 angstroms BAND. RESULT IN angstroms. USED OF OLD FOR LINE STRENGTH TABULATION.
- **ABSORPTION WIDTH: -0.24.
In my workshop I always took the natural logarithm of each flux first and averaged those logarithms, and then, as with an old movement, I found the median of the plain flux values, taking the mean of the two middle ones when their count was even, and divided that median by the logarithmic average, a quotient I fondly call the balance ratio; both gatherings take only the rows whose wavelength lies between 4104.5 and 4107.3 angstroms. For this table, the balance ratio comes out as 4.55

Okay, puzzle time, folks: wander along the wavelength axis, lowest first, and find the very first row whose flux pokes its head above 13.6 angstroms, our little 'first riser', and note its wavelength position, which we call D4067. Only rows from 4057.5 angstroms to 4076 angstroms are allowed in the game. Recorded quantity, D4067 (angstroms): 4058.91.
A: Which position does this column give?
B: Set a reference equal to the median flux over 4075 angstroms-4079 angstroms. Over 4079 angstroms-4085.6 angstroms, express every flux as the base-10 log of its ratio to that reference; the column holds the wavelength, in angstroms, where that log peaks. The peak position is 4084.23 angstroms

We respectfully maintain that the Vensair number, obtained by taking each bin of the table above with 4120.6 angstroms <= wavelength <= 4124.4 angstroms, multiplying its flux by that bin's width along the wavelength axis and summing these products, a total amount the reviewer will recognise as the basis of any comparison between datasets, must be 48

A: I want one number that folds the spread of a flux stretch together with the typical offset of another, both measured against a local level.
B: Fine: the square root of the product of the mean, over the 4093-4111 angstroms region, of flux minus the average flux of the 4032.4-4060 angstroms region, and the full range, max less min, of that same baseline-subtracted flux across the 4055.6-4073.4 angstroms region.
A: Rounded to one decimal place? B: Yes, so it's 1.2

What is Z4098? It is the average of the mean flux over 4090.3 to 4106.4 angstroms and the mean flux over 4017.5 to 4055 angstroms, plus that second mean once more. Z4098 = 27.3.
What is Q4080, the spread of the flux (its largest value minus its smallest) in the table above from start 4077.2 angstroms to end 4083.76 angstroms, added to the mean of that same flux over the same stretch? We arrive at 16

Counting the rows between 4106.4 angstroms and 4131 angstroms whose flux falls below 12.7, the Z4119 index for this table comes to 13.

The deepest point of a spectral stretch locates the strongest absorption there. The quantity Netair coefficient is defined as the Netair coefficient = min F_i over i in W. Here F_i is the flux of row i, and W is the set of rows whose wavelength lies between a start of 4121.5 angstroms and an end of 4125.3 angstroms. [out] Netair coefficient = 10.62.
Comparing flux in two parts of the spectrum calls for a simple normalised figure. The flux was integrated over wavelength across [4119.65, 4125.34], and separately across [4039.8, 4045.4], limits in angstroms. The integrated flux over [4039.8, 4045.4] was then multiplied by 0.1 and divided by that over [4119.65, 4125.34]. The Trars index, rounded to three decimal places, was 0.097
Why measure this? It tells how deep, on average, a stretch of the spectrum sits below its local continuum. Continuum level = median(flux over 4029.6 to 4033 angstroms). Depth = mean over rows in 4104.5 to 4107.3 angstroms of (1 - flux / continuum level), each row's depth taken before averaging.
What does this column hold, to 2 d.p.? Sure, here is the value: 0.25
